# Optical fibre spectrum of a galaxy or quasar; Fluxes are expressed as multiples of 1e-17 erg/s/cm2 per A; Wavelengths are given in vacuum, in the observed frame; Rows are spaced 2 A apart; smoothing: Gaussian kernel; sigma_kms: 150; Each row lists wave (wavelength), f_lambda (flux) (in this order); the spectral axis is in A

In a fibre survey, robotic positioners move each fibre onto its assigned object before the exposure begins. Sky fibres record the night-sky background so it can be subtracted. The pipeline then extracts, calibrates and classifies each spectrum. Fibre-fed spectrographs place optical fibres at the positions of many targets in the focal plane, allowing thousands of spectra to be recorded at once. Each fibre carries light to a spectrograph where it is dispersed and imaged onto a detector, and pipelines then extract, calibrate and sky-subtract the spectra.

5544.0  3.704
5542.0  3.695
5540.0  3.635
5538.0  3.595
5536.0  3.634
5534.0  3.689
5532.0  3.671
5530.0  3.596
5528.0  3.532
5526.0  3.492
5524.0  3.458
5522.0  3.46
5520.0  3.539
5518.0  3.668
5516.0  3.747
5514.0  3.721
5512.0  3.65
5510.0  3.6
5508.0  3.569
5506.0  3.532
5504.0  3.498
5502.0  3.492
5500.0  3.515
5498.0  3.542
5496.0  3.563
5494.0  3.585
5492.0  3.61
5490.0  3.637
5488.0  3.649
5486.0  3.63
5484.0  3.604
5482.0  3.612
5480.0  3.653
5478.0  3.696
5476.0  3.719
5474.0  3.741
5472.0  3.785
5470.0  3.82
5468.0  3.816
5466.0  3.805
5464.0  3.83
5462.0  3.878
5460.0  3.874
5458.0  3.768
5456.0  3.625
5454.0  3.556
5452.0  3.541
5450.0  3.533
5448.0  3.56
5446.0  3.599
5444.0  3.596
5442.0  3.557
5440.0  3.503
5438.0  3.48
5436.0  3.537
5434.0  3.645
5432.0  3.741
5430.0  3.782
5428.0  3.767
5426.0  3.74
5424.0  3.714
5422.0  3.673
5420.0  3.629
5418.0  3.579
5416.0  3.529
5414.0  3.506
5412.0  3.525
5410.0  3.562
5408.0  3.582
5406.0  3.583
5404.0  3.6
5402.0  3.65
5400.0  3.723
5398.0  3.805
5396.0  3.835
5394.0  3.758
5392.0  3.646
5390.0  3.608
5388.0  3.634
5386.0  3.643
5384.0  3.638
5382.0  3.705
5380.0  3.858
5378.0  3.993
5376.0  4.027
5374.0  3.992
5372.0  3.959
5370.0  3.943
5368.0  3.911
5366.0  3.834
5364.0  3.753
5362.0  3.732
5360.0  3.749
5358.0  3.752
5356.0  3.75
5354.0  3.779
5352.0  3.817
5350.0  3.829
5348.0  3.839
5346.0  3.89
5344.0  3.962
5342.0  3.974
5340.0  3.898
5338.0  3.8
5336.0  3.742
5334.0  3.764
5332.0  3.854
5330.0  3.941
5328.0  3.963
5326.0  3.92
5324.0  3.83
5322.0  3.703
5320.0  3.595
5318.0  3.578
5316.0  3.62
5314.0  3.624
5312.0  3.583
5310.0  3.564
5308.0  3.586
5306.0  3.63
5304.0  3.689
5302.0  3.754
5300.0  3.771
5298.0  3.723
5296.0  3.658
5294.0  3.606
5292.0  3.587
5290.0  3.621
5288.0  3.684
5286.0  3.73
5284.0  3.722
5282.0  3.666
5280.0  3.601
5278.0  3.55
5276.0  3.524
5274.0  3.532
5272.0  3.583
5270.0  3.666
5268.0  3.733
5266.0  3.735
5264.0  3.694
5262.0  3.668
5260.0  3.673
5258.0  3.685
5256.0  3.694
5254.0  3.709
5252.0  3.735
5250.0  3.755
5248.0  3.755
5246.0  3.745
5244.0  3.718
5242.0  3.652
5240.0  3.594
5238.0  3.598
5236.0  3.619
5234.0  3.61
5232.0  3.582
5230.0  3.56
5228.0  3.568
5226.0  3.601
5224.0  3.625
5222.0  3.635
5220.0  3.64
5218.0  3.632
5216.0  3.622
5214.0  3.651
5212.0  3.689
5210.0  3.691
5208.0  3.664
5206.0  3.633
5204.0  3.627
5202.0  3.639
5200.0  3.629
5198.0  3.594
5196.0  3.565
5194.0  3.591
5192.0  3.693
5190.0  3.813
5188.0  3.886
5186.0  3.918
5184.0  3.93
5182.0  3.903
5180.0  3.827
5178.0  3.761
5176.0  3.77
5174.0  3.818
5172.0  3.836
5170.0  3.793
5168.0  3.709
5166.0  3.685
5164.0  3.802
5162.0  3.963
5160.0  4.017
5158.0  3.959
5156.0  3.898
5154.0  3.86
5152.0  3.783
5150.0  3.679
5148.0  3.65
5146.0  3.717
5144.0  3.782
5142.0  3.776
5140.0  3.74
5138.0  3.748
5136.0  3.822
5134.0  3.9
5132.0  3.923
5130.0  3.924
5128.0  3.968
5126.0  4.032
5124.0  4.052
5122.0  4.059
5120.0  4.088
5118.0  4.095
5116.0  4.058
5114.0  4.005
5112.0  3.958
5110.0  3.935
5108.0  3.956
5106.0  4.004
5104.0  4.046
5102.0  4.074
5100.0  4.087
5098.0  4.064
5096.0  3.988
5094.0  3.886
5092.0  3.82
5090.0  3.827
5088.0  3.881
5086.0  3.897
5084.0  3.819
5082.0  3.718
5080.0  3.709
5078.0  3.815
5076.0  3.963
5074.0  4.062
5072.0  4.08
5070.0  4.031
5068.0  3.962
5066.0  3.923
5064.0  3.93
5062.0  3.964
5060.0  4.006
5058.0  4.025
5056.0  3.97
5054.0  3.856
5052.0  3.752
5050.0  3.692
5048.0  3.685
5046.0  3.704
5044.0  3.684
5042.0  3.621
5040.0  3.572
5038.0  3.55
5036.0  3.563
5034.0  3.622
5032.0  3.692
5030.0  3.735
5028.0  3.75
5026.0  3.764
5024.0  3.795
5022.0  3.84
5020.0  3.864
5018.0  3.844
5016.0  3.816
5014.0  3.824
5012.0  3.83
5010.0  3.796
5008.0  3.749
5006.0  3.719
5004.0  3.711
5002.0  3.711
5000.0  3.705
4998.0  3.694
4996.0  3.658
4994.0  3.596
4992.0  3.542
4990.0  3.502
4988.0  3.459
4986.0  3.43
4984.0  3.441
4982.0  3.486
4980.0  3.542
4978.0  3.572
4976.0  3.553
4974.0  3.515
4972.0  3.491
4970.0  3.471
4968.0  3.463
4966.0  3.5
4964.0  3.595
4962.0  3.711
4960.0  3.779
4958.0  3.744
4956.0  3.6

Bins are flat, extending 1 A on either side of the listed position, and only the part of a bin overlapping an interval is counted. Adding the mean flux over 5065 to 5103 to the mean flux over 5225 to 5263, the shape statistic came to 7.59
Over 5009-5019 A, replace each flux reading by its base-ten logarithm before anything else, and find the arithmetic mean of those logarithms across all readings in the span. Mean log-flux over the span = 0.582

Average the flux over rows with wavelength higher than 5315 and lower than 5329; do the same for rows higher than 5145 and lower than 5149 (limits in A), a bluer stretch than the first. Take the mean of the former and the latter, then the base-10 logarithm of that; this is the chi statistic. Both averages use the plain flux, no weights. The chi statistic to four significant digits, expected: 0.5698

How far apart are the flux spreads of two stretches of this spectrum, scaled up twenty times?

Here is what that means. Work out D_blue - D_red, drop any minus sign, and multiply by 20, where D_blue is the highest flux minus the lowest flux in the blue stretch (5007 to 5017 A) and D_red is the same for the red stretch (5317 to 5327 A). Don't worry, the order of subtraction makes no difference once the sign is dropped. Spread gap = 5.2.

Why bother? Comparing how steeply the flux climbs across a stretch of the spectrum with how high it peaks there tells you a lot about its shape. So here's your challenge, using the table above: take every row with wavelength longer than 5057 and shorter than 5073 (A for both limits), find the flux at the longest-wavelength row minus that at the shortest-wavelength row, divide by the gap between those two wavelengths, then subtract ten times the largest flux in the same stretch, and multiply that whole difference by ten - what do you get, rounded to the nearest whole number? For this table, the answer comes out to -408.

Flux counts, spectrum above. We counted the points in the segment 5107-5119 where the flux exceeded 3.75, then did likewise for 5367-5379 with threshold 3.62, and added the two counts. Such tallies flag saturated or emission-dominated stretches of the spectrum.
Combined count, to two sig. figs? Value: 12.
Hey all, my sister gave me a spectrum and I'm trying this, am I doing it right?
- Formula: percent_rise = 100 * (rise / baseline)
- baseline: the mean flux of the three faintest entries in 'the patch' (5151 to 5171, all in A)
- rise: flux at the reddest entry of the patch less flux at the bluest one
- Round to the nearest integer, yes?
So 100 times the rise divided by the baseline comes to 0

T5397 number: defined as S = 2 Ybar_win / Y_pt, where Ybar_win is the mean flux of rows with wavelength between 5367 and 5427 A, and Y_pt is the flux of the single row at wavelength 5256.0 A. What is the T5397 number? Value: 2.01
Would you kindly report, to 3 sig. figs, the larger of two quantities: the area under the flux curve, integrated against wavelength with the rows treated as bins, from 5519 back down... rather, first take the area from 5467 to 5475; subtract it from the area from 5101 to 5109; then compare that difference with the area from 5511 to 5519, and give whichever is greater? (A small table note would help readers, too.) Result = 29.6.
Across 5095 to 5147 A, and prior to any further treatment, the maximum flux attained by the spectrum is 4.095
